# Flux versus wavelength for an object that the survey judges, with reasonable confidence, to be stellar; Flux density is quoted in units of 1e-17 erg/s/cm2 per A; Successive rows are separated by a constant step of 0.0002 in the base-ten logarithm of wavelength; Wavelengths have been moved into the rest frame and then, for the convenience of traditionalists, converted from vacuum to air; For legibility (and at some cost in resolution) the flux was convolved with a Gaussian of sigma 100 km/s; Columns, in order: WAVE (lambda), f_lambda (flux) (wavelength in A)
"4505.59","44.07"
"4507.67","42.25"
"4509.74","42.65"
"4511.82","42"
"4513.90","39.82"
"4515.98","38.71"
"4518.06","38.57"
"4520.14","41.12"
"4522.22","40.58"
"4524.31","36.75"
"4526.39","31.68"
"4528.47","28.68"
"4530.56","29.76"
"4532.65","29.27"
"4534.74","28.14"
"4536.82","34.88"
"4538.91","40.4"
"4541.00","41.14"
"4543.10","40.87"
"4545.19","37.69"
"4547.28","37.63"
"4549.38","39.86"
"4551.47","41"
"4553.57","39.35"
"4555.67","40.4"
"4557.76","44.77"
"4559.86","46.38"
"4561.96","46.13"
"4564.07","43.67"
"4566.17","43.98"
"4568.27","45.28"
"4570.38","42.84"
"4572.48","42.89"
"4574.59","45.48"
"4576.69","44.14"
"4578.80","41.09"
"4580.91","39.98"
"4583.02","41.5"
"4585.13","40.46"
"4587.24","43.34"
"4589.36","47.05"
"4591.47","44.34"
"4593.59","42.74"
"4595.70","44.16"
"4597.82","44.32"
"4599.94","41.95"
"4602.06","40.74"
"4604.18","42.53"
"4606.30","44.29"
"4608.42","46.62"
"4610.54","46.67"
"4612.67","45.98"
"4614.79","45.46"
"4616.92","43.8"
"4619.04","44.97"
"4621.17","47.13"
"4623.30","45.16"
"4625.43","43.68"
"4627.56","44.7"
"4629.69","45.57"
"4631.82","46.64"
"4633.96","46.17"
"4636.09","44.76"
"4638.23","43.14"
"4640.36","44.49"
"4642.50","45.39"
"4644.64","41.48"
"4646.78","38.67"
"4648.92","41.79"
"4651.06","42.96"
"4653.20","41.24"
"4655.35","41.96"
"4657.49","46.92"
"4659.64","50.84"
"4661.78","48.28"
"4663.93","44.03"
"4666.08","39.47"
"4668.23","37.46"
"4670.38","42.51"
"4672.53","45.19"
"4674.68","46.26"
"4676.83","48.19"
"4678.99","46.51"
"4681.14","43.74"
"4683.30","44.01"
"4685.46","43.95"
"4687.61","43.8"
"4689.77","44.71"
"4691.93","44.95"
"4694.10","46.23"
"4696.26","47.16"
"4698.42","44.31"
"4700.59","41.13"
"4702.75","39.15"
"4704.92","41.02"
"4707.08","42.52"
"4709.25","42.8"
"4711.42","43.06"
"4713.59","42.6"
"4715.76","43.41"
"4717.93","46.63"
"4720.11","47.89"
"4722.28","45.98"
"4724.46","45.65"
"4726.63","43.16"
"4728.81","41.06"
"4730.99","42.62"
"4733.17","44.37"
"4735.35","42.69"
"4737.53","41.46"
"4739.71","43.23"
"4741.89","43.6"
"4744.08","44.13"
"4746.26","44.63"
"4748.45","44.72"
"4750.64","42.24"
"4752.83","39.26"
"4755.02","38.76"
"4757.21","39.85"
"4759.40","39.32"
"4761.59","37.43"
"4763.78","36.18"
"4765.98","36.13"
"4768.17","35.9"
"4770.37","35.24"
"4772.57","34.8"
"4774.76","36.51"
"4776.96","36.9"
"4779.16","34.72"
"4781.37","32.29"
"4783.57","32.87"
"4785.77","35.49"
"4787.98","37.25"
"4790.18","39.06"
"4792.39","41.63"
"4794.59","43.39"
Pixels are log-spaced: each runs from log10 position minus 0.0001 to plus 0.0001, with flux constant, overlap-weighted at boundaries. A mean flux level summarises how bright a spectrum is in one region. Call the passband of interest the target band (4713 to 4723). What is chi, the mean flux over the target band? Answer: 45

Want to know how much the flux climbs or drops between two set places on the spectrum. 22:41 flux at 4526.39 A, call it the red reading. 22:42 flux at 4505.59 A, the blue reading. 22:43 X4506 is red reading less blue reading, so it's -12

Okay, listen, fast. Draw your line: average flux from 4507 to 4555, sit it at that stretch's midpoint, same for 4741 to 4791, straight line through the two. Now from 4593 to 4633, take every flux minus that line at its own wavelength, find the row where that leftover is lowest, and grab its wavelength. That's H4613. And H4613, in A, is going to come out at 4602.06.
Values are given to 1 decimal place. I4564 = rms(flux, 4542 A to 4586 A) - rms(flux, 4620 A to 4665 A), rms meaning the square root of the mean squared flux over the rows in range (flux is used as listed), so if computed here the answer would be -2.4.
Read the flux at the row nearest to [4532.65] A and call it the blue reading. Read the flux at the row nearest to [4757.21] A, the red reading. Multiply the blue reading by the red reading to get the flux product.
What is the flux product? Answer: 1166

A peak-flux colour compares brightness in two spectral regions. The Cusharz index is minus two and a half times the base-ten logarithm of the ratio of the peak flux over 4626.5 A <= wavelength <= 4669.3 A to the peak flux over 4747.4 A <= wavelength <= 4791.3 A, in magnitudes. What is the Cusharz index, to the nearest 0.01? -0.14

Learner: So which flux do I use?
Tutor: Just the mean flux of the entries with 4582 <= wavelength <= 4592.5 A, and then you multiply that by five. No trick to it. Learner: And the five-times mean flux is 217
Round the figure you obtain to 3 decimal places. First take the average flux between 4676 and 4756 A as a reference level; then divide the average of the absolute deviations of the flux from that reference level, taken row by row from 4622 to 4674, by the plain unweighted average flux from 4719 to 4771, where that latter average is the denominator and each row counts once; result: 0.057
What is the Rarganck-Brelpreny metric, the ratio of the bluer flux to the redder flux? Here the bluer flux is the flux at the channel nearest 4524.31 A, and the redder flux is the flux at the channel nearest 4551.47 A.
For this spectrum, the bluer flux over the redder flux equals 0.90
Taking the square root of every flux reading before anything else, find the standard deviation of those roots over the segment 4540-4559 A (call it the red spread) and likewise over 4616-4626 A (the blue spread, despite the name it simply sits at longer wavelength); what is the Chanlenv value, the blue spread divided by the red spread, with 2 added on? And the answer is 2.6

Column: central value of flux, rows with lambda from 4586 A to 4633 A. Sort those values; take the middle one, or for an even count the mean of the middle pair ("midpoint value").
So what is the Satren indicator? 44.5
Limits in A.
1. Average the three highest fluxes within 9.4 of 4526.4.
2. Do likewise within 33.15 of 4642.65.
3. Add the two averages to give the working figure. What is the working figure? 88.8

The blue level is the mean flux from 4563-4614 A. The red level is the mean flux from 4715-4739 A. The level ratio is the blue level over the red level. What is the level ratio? 0.989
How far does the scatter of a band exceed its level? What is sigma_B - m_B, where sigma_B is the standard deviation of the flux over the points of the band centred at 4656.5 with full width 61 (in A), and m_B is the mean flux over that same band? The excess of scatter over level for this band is -41.2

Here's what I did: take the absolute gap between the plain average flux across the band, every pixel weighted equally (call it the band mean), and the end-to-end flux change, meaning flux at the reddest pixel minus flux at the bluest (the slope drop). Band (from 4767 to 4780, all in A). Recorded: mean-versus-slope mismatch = 36.9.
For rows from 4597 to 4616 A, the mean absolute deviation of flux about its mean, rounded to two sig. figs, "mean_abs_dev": 1.7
